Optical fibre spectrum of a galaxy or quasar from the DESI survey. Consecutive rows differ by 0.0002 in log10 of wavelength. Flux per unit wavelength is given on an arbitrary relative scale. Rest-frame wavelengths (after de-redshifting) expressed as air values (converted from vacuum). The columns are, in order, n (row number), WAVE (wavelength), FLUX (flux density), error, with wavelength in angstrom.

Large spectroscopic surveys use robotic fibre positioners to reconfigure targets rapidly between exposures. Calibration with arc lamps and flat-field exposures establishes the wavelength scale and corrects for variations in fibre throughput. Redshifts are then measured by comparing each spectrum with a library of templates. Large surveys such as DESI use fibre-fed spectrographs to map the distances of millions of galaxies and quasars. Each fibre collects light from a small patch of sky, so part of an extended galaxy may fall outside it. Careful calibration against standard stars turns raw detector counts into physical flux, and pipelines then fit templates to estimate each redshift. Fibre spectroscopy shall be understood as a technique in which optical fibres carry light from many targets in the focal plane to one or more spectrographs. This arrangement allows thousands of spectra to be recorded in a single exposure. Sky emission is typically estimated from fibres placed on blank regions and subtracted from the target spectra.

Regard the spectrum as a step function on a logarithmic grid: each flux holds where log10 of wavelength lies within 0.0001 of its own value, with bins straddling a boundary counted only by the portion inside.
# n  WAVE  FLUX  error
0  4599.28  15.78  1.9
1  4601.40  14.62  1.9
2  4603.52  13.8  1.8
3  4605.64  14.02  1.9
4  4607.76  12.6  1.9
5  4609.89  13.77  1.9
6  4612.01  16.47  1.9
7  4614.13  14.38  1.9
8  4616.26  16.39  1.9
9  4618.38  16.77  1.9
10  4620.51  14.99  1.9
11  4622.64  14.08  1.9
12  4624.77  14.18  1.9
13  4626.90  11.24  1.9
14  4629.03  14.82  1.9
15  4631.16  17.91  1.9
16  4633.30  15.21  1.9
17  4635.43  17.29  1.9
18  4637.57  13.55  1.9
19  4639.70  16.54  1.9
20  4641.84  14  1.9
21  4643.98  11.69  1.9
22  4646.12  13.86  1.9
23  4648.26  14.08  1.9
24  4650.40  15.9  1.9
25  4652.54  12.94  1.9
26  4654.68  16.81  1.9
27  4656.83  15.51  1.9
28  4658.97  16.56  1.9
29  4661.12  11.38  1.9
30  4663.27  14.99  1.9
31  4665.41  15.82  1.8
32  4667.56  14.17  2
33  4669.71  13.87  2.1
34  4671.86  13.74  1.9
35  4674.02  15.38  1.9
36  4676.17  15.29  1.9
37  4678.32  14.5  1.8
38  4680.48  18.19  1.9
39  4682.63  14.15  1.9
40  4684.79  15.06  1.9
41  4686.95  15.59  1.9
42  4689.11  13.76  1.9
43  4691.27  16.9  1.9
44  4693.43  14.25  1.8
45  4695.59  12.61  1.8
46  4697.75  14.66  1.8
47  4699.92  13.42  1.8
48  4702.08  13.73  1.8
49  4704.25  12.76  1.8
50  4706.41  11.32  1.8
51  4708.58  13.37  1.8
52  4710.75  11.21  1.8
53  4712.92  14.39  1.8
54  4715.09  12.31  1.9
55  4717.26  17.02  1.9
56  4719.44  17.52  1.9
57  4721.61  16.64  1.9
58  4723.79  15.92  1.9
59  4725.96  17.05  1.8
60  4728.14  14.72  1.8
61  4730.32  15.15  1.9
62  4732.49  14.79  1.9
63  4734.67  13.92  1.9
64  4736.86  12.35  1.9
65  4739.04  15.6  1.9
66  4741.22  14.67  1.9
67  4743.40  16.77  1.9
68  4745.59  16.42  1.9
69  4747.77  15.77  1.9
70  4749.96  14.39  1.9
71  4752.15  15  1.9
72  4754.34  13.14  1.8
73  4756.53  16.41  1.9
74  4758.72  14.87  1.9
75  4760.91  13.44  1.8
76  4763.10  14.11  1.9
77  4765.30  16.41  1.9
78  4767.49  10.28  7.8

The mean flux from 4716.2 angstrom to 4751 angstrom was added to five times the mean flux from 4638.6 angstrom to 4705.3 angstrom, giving 88.5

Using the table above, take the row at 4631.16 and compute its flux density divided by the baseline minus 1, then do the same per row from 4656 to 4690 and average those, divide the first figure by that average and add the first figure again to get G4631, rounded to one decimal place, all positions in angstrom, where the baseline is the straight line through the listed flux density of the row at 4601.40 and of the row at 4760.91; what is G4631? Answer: 4.6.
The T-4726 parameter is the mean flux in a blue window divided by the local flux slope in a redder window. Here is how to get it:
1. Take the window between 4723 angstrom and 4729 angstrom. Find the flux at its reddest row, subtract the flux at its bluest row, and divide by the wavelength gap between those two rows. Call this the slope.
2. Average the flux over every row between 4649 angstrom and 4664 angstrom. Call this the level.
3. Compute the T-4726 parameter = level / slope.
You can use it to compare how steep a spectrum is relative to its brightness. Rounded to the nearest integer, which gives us -54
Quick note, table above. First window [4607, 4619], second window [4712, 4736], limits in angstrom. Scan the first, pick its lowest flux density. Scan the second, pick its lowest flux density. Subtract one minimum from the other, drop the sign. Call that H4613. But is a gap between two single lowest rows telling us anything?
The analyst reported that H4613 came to 0.29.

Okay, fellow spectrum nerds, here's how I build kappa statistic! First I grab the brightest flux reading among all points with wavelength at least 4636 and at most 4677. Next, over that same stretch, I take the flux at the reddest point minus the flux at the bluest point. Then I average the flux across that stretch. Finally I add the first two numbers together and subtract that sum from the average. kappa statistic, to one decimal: -4.0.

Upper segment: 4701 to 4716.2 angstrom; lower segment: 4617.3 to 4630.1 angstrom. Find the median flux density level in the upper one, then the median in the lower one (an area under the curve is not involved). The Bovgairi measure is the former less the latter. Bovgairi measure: -1.7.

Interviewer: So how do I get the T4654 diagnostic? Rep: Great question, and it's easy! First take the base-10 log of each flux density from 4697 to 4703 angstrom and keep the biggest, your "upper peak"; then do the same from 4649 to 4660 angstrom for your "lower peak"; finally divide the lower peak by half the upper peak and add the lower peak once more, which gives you 3.33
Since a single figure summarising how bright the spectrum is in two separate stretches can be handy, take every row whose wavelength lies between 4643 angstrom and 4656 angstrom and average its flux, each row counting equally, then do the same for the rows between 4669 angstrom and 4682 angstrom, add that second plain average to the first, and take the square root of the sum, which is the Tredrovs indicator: 5.42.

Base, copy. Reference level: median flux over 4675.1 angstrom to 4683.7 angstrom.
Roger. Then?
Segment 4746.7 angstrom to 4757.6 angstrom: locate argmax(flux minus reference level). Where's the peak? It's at 4756.53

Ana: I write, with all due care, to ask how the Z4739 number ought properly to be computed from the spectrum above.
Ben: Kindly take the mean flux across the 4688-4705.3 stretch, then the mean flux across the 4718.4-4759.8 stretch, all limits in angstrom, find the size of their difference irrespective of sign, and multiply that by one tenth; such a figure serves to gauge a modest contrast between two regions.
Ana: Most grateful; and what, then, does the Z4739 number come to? 0.13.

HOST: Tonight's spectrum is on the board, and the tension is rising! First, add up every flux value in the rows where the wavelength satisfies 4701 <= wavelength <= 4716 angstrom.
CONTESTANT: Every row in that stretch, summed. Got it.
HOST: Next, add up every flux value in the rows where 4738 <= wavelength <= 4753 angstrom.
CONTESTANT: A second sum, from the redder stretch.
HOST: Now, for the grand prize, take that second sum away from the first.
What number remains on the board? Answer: -20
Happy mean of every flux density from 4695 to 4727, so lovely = 14.3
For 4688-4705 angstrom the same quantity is 14.0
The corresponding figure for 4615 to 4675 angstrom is 14.8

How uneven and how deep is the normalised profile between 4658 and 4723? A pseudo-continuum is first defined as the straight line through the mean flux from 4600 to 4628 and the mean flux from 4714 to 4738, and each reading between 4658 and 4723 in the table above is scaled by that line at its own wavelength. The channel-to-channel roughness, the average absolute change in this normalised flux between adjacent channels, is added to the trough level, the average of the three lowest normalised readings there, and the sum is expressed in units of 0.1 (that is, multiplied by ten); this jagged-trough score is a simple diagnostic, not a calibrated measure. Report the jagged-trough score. 8.8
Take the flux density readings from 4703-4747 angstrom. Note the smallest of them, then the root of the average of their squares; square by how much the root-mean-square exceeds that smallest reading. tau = 13.0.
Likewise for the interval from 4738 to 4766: 4.2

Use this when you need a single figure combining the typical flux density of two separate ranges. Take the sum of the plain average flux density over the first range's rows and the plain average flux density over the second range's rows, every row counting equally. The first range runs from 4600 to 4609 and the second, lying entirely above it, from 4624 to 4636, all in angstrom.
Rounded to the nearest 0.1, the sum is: 28.9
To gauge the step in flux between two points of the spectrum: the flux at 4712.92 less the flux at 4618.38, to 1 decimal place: -2.4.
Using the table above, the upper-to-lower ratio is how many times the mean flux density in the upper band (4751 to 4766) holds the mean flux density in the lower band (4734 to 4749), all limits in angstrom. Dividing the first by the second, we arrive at 0.98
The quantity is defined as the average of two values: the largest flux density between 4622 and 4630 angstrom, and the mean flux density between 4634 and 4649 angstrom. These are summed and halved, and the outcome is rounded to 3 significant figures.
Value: 14.6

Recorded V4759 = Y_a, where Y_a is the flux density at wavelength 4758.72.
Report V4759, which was 14.87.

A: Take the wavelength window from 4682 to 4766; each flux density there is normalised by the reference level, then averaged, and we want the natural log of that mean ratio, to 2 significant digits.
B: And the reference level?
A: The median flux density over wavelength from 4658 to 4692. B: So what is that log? -0.025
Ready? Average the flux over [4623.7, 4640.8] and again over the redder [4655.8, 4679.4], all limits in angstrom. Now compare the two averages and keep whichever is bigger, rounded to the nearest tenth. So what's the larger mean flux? 15.1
